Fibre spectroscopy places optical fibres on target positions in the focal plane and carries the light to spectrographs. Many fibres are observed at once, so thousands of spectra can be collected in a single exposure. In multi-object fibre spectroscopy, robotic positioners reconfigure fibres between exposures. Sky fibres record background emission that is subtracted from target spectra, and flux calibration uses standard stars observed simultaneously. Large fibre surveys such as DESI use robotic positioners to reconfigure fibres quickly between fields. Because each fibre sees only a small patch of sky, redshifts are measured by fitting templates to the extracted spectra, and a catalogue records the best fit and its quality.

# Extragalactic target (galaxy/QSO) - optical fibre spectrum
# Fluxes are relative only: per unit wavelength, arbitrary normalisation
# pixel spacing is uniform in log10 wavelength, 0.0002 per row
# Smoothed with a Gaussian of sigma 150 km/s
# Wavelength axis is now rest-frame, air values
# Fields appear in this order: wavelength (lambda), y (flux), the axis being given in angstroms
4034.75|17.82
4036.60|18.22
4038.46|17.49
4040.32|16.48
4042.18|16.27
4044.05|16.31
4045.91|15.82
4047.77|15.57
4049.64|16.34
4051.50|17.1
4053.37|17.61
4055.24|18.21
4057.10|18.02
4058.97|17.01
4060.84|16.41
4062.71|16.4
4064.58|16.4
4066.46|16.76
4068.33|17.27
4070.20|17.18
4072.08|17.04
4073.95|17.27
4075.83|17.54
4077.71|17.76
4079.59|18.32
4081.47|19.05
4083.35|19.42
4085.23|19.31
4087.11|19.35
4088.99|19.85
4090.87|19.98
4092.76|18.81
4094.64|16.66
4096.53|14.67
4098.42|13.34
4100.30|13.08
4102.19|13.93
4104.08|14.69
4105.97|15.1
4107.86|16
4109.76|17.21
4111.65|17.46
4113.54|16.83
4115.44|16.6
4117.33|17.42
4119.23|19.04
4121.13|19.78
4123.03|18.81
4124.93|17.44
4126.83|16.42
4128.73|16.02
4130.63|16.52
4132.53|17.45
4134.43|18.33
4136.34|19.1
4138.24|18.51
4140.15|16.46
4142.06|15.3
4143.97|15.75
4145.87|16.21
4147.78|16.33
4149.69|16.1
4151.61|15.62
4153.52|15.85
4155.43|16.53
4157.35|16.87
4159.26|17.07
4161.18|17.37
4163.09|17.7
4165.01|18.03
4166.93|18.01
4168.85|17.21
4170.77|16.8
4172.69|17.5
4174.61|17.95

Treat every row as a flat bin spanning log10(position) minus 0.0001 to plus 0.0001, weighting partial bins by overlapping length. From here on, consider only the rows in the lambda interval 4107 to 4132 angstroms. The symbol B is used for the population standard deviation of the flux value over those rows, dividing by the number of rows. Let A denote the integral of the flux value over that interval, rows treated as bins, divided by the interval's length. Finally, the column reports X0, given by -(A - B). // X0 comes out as -16.2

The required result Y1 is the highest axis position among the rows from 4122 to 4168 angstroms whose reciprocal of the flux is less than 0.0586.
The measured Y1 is 4166.93 angstroms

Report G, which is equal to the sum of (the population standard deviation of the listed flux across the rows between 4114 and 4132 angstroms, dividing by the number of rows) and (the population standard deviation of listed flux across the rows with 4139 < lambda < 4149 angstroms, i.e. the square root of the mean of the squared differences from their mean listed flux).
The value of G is 1.7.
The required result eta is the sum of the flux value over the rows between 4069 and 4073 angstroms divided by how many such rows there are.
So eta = 17.1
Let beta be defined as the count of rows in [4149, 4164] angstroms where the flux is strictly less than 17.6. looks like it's 7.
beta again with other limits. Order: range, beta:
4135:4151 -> 6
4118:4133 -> 5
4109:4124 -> 5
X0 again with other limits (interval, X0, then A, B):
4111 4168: -16.0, 17.16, 1.1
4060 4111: -15.1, 16.99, 1.9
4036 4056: -15.9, 16.82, 0.9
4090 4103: -13.2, 15.77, 2.5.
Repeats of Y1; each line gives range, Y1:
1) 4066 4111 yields 4109.76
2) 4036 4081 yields 4079.59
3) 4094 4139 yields 4138.24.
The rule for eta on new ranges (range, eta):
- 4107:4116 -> 16.8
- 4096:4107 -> 14.1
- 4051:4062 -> 17.4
